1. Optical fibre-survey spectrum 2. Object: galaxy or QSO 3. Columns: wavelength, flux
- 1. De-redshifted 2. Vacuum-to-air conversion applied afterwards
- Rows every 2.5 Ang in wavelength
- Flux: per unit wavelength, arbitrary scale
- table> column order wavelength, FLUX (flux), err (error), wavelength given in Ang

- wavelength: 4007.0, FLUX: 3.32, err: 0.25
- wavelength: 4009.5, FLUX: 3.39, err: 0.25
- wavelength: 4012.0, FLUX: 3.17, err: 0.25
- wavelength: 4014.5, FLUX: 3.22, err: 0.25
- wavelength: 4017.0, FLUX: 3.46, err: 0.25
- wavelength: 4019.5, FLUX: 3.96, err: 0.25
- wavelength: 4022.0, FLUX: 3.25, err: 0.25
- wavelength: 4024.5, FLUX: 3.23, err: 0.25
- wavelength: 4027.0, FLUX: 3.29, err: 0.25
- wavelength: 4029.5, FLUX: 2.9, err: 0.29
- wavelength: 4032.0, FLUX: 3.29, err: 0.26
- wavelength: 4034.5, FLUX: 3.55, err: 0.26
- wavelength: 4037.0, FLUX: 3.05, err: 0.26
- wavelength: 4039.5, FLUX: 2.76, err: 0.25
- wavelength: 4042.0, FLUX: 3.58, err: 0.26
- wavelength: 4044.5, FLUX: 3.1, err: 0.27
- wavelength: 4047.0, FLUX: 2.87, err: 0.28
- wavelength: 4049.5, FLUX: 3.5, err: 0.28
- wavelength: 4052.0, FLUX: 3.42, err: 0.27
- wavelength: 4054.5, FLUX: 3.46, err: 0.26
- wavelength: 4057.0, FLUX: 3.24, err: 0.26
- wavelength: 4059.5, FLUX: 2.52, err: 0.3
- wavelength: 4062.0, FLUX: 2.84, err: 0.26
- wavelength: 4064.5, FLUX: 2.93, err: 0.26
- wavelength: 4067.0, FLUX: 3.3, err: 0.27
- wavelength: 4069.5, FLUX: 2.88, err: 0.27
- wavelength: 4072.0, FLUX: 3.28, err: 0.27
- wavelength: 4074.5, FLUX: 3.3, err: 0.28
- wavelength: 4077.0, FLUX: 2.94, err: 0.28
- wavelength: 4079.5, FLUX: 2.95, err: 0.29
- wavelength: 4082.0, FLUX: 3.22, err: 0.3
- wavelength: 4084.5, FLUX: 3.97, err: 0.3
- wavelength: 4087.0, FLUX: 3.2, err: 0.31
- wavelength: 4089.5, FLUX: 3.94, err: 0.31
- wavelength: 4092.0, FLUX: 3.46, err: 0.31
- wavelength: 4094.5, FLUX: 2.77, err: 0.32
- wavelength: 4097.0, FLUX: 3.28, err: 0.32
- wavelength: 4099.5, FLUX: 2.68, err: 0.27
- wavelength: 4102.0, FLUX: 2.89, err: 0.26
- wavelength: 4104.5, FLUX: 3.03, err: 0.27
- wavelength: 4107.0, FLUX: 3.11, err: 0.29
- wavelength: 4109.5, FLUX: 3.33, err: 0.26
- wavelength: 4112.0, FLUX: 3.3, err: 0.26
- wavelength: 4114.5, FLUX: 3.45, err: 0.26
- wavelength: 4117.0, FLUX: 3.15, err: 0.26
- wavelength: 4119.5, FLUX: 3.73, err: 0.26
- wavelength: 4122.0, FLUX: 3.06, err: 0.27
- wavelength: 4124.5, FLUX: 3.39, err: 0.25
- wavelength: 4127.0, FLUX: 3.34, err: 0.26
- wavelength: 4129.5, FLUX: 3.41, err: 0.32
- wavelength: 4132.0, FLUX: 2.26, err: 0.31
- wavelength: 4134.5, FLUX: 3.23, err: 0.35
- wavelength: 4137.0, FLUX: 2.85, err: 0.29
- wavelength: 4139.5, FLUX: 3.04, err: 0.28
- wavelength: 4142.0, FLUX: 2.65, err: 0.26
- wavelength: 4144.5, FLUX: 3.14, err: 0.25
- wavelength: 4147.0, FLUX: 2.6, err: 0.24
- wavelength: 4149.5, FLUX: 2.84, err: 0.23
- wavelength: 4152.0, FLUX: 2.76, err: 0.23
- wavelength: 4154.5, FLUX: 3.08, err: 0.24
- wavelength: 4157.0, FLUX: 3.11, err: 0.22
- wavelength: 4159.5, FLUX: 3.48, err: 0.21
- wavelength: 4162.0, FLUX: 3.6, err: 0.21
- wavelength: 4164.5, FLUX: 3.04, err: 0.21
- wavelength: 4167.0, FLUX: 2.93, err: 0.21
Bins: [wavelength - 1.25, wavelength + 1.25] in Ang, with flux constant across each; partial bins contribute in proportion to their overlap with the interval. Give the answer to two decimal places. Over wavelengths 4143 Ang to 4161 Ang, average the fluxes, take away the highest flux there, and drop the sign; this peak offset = 0.48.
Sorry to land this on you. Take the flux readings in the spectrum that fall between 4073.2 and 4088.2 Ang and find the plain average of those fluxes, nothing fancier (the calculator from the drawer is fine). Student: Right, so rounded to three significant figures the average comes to 3.26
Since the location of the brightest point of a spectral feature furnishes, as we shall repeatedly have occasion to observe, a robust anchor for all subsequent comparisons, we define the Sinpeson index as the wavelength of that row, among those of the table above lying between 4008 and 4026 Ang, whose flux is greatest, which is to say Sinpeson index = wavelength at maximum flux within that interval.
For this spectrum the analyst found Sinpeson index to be 4019.5 Ang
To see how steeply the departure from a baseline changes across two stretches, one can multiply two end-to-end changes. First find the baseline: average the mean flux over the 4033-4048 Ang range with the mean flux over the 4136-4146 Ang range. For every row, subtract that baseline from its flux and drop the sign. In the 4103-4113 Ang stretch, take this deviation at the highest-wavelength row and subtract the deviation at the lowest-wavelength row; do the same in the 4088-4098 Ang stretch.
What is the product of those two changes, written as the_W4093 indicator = -0.17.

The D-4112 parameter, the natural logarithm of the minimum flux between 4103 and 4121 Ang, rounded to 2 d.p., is 1.11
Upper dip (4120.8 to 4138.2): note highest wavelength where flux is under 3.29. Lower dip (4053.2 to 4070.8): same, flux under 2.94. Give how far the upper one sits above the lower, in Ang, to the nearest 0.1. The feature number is 67.5 Ang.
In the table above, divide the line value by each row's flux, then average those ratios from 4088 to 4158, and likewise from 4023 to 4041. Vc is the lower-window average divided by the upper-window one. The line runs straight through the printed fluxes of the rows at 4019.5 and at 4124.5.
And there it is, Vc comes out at 1.12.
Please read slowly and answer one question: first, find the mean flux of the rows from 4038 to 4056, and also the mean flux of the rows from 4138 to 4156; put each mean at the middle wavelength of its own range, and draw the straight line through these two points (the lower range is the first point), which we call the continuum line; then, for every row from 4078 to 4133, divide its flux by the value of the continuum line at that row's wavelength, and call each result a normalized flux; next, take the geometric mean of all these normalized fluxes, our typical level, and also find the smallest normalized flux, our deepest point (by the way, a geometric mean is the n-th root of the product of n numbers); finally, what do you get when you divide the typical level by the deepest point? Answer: 1.37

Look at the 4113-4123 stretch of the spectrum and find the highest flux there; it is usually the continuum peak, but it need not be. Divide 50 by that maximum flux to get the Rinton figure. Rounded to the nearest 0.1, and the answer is 13.4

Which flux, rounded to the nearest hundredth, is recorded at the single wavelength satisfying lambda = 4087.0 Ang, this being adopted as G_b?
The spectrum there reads 3.20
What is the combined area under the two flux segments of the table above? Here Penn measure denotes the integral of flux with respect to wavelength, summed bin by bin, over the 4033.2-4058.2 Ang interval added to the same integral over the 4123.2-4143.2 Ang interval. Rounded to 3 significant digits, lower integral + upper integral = 142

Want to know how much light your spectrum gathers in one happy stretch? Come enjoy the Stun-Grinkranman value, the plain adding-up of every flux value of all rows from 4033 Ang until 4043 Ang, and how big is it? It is 12.9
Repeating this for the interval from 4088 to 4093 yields 7.4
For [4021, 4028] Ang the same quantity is 9.8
